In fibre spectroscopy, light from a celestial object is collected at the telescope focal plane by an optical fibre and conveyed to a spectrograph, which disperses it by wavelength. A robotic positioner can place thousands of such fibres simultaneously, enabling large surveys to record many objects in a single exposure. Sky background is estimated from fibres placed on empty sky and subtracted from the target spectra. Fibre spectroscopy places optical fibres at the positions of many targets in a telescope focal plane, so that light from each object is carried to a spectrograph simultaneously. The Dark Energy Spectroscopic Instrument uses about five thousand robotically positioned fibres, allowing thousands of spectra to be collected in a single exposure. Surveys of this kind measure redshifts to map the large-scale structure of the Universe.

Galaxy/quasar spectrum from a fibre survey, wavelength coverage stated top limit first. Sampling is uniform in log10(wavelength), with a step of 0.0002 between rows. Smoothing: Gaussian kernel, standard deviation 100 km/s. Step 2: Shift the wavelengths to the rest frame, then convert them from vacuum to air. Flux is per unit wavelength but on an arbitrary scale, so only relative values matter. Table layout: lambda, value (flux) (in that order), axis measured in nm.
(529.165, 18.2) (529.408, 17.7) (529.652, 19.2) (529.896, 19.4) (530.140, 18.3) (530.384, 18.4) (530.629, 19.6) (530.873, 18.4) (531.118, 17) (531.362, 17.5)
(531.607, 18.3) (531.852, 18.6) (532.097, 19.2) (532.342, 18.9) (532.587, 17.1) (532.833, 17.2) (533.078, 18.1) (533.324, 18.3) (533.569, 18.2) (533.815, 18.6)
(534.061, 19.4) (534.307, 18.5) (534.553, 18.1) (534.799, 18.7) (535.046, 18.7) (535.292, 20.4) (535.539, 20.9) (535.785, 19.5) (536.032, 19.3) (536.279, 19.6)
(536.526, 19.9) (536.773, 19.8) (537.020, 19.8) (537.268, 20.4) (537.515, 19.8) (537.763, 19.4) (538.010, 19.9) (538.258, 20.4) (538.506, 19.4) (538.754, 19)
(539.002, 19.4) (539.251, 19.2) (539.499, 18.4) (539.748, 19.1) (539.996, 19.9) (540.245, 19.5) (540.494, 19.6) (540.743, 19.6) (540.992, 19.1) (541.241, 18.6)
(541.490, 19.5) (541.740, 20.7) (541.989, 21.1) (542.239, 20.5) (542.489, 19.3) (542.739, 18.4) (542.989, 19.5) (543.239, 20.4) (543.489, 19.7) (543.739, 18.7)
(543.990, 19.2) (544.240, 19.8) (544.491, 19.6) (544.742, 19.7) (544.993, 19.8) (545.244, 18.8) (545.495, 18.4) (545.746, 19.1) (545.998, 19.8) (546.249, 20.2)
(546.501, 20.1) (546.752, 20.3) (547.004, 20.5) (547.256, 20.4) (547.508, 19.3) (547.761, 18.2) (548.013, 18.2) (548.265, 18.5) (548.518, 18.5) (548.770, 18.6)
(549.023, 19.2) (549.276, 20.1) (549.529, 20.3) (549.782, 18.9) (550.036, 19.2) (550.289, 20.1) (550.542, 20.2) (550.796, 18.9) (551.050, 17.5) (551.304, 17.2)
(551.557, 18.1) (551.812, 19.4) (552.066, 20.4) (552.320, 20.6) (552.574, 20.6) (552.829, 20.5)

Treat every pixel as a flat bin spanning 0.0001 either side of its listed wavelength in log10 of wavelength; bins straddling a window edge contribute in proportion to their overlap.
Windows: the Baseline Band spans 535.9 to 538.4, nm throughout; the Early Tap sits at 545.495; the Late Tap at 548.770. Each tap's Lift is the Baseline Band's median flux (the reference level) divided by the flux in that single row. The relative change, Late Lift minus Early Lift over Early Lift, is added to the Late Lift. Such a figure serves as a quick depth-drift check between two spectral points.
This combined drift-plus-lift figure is 1.05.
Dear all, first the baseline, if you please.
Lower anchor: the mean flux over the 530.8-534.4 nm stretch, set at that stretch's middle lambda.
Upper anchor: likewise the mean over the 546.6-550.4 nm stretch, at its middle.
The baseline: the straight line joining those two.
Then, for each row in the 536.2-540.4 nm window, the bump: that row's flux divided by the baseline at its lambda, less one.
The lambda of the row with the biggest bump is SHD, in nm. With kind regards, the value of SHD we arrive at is 537.268 nm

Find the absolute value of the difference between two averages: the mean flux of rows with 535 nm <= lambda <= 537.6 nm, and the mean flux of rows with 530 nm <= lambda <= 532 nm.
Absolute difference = 1.6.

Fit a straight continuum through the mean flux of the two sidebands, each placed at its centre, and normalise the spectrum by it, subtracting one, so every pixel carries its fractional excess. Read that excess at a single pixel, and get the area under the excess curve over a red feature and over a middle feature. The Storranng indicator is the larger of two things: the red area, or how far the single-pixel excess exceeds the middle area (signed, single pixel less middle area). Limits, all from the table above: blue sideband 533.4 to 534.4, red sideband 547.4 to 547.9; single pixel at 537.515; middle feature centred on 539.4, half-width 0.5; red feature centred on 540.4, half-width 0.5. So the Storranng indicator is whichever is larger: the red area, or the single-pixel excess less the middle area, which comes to 0.050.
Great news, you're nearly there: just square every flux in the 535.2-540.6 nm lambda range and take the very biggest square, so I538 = 437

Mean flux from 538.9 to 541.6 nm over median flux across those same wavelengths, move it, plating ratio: 0.99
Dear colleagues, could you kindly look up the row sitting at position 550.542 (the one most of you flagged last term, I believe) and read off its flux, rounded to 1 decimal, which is 20.2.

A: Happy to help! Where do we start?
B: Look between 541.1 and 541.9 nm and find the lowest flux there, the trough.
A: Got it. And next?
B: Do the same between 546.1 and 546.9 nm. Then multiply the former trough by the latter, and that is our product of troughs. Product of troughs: 374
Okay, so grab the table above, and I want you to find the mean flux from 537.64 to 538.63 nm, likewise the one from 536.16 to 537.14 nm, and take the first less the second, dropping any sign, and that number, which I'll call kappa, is 0.00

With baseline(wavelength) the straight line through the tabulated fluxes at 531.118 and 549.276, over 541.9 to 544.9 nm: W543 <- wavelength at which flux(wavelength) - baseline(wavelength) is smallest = 542.739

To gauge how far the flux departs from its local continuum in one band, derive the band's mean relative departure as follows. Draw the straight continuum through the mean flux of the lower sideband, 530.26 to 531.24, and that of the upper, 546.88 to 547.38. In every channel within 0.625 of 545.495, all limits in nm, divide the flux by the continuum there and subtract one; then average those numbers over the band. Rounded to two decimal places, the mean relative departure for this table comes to -0.05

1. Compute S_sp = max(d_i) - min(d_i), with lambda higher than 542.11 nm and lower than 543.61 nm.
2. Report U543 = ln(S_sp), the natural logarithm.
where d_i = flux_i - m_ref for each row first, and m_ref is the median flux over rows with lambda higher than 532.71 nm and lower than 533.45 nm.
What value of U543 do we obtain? 0.74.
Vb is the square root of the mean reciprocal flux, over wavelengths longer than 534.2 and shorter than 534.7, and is 0.234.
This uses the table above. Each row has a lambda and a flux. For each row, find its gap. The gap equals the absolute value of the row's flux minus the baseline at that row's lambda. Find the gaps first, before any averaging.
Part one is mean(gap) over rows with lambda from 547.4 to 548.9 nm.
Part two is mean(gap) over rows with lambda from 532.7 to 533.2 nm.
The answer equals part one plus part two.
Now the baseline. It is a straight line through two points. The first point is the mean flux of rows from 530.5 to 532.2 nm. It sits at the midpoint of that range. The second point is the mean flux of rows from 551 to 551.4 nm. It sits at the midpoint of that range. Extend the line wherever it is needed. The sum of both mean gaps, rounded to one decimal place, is 1.7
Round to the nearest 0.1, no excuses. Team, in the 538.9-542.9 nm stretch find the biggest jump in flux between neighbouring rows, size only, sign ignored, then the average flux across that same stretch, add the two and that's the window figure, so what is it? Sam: 20.7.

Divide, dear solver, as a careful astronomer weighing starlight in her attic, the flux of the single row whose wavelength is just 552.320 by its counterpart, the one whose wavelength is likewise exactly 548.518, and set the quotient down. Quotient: 1.11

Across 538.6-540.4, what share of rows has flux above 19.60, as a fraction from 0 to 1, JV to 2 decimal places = 0.14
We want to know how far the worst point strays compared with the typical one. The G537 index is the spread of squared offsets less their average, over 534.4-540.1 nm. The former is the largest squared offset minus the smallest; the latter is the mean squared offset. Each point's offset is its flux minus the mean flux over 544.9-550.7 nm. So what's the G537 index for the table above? 1.7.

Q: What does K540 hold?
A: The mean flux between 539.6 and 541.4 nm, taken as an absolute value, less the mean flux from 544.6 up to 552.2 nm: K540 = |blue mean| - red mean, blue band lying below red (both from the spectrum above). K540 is 0.1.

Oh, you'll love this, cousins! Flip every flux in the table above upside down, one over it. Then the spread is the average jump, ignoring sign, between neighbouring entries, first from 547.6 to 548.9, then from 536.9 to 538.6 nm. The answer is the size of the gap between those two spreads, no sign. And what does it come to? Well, 0.0012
